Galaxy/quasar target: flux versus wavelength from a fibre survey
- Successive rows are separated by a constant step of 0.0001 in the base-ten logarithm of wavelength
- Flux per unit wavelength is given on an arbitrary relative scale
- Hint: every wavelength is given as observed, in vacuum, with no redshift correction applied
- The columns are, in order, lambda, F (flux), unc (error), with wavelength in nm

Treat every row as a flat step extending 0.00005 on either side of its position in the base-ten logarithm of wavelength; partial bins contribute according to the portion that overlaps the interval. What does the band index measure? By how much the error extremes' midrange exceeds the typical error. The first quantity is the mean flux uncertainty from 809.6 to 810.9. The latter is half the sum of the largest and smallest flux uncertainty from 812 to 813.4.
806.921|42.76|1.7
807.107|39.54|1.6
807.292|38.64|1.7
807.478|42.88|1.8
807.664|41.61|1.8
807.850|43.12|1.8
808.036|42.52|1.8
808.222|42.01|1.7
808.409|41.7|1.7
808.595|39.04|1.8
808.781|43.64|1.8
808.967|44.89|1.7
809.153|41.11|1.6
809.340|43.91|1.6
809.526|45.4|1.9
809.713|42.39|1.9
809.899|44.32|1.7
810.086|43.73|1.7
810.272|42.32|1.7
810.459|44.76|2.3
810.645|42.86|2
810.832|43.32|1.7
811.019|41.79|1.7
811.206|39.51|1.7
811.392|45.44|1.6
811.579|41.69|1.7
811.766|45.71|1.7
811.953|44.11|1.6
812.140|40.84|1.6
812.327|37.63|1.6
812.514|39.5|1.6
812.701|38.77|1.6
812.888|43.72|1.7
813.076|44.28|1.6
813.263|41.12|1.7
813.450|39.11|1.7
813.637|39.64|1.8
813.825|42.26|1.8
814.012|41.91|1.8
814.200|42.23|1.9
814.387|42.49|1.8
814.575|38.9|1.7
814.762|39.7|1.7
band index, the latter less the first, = -0.21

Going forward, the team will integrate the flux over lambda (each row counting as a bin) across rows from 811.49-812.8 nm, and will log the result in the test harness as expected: 54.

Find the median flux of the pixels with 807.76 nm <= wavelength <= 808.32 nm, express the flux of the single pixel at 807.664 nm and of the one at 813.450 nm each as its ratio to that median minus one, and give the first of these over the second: 0.27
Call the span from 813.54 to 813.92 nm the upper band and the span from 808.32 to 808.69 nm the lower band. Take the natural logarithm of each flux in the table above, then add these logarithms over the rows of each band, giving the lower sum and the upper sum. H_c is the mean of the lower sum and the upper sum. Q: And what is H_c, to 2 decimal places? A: 7.41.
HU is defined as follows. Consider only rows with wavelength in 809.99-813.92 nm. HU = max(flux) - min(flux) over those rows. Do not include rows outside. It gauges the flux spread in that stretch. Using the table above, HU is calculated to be 8.1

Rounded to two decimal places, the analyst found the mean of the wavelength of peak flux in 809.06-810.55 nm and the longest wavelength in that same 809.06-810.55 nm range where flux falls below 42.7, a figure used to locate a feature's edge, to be 809.90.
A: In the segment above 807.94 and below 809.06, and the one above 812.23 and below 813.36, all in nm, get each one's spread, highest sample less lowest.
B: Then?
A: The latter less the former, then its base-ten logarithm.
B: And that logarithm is -0.1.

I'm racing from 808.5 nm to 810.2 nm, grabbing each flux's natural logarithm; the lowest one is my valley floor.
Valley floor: 3.665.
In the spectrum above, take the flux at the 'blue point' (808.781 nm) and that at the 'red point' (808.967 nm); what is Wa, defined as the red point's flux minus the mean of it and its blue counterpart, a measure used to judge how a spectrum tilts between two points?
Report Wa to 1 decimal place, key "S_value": 0.6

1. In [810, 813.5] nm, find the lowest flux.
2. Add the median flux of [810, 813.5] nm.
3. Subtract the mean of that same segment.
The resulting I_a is 37.8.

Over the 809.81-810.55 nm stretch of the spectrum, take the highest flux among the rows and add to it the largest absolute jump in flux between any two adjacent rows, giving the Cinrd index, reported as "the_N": 47.2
